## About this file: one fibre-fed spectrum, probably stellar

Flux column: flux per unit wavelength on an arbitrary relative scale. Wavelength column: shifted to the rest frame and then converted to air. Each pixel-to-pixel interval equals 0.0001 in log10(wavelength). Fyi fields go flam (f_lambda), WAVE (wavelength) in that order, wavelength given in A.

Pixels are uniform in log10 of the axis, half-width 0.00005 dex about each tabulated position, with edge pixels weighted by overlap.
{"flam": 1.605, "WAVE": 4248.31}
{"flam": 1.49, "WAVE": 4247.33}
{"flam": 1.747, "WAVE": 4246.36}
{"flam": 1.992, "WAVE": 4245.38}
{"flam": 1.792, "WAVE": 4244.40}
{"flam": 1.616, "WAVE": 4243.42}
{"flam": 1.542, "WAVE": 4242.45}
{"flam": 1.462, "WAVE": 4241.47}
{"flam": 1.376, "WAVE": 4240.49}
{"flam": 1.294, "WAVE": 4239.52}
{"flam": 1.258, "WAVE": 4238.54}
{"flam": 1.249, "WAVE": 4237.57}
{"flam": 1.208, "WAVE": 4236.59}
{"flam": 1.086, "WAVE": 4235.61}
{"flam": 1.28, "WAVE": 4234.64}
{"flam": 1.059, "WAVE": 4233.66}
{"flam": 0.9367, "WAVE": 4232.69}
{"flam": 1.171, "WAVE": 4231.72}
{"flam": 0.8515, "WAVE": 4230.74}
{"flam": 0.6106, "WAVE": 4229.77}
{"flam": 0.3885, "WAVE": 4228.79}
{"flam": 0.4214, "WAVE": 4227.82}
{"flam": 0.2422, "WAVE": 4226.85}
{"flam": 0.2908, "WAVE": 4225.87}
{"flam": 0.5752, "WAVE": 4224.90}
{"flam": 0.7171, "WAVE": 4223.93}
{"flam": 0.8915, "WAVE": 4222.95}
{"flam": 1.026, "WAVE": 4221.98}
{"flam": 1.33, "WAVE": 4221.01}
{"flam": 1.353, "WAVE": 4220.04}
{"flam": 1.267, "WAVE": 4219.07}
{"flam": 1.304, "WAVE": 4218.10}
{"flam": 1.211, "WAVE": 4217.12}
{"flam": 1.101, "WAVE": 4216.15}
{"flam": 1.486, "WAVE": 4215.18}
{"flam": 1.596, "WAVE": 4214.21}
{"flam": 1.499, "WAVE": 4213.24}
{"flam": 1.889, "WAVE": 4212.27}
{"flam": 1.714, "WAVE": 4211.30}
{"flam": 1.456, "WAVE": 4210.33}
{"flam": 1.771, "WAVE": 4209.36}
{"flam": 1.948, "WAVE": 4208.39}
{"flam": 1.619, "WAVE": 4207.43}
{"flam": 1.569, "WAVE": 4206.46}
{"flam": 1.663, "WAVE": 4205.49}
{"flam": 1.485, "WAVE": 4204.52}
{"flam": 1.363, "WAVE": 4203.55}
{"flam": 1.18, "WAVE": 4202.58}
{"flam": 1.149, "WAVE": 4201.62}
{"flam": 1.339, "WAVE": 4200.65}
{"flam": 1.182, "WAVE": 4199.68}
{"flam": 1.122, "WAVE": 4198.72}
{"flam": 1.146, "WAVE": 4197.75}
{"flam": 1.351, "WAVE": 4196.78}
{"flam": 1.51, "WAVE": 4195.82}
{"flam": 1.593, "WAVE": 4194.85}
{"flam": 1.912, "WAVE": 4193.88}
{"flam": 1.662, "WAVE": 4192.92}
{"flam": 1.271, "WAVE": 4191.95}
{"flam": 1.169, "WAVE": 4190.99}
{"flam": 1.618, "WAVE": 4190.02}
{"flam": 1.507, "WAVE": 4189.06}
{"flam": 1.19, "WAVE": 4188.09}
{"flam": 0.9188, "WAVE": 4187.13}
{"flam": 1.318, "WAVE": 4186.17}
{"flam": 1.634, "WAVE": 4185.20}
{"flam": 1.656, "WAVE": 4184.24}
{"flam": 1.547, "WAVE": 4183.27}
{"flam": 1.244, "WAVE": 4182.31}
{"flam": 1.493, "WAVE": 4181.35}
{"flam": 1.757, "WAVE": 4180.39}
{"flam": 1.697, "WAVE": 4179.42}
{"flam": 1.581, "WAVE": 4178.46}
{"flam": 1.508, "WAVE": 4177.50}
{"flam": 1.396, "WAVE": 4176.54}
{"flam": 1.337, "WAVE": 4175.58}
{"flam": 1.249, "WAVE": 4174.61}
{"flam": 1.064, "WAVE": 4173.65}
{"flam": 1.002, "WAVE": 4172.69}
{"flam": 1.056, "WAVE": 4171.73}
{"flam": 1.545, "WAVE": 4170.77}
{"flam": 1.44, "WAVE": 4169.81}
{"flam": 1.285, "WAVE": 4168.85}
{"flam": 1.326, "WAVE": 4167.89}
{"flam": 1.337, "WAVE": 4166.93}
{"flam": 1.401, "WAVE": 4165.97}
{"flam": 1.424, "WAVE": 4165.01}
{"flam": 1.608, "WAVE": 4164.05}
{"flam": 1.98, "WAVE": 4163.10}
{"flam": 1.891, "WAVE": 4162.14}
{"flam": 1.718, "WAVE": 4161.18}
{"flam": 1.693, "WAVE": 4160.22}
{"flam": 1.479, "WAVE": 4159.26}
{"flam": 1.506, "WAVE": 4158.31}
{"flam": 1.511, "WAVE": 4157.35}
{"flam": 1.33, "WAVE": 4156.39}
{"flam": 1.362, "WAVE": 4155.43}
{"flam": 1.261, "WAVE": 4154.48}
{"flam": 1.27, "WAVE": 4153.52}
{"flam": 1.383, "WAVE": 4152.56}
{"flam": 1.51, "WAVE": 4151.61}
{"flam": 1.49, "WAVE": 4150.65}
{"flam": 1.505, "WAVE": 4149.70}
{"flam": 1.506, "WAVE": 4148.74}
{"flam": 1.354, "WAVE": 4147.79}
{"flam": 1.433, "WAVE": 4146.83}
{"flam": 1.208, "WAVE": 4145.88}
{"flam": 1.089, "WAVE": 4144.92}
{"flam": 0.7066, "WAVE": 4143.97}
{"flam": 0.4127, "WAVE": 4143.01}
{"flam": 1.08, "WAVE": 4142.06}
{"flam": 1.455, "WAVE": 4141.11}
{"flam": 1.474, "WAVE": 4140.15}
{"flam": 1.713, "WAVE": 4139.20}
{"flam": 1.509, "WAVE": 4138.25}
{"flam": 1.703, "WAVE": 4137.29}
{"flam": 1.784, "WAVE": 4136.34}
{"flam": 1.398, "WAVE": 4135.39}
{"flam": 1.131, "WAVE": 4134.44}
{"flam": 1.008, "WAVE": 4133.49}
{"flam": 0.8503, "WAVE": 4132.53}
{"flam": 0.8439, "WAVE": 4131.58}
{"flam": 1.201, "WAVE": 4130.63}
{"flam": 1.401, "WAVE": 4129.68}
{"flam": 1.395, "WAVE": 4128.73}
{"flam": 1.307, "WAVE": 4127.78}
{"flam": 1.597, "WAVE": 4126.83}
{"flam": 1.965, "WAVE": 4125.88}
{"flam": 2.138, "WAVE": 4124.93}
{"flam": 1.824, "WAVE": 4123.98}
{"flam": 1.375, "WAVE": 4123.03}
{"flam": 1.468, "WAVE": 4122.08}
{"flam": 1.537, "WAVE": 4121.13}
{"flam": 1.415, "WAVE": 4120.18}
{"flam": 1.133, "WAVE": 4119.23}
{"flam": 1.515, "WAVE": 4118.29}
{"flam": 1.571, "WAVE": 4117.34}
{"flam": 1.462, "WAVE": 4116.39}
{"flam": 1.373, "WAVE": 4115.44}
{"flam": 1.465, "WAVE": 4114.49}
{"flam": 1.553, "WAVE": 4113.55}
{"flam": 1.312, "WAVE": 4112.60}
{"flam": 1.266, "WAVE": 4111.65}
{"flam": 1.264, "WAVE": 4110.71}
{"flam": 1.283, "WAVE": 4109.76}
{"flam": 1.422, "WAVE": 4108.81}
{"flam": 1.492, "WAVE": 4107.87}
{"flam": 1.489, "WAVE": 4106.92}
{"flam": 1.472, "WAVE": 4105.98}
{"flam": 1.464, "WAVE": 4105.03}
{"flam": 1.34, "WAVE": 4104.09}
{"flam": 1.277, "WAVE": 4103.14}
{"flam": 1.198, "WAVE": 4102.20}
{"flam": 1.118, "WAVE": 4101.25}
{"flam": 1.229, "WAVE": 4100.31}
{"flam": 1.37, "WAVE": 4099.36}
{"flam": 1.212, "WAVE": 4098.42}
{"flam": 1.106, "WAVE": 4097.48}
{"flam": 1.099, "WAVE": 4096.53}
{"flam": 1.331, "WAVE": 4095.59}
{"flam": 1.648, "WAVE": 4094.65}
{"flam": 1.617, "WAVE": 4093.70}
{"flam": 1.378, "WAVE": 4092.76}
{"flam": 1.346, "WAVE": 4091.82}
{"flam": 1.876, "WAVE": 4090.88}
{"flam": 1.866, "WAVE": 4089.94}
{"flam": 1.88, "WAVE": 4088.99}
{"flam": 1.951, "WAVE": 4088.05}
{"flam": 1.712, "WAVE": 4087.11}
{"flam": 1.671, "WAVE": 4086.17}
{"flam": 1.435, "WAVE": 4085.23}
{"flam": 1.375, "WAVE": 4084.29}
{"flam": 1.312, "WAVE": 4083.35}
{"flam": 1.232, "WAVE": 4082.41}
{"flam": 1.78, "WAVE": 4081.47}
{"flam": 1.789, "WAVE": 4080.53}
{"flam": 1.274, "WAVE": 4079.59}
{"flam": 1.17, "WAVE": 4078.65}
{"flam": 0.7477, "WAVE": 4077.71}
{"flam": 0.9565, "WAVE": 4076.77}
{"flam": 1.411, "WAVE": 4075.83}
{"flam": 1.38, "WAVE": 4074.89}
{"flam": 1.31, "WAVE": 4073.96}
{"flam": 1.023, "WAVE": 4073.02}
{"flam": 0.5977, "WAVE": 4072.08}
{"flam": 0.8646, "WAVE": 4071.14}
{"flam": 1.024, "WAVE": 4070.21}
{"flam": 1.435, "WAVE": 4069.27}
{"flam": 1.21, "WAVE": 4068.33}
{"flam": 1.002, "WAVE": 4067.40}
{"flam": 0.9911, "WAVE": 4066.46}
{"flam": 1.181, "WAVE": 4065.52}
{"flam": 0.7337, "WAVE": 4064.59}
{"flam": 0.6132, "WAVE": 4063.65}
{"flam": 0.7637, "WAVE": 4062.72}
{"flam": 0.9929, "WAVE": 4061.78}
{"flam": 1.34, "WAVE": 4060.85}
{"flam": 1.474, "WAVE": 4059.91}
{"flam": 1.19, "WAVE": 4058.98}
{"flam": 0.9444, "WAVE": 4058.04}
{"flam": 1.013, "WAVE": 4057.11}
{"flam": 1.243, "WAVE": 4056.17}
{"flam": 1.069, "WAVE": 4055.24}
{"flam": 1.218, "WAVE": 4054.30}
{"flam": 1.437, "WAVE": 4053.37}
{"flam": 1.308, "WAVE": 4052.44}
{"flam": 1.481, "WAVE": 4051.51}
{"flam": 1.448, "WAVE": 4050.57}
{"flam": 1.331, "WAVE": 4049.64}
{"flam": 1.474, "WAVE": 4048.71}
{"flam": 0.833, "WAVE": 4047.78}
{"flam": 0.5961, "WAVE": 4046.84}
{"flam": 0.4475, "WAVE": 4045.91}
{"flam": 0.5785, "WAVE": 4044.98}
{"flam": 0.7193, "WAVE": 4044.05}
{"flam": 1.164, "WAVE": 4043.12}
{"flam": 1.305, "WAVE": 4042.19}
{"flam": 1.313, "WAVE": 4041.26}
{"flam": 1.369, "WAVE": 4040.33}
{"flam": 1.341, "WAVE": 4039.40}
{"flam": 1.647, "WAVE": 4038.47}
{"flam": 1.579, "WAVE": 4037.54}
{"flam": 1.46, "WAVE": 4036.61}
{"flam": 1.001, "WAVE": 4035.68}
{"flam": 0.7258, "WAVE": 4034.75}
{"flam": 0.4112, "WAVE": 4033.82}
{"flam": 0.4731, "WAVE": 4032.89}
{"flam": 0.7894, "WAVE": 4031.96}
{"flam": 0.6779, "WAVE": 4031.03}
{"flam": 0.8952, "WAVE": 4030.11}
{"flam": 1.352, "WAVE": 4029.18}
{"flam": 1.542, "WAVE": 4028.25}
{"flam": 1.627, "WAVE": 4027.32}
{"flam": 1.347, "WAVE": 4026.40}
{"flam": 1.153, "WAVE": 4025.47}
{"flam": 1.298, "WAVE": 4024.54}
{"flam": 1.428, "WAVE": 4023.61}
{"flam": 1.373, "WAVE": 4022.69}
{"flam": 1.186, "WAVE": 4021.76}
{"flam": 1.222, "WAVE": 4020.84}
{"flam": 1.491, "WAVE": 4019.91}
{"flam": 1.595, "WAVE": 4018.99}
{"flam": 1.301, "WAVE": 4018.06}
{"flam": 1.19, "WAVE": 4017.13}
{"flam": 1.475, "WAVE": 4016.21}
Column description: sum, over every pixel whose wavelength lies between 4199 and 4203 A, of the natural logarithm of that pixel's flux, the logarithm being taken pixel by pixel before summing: 0.8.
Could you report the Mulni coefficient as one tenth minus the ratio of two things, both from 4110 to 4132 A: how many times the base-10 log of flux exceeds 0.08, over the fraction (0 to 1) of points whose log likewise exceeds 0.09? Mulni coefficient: -22.9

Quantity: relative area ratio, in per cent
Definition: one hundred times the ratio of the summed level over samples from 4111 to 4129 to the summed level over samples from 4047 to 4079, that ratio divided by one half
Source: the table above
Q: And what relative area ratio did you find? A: 150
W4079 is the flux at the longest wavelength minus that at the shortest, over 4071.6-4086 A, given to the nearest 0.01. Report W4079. 0.84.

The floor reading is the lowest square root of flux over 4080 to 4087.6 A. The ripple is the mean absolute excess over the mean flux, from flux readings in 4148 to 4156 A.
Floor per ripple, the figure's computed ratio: 12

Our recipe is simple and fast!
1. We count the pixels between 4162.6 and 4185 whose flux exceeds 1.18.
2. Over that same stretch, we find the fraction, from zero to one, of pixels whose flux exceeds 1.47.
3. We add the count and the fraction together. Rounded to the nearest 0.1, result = 20.4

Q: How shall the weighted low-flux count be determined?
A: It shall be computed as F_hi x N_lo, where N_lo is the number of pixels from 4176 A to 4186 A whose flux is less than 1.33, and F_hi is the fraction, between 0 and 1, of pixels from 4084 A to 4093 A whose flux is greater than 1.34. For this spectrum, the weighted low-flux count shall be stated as 1.0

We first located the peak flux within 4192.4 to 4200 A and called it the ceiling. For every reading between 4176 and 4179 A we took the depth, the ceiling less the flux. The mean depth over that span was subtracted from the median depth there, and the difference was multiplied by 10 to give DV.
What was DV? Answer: -0.1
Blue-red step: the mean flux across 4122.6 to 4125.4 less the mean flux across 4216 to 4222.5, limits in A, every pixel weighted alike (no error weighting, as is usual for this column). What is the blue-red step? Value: 0.55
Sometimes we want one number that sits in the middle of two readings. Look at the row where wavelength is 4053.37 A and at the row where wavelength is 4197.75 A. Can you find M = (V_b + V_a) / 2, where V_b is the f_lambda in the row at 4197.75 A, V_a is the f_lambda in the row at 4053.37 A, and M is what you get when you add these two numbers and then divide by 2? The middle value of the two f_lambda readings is 1.29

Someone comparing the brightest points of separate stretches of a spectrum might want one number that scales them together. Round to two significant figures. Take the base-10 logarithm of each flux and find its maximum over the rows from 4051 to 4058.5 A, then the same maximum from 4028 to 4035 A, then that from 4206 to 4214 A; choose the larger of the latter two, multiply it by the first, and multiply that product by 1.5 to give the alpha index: 0.074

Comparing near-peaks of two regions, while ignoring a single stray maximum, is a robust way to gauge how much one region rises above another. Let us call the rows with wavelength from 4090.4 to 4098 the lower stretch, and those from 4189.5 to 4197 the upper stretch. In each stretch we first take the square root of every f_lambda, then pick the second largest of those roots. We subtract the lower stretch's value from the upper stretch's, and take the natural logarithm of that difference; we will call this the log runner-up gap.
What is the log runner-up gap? -5.2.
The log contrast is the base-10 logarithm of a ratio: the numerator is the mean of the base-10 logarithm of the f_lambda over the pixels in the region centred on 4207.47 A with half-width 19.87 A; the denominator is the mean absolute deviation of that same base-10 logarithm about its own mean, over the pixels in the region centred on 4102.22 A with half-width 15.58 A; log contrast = 0.2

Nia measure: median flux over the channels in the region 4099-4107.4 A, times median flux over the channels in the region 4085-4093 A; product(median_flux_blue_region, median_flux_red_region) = 2.3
